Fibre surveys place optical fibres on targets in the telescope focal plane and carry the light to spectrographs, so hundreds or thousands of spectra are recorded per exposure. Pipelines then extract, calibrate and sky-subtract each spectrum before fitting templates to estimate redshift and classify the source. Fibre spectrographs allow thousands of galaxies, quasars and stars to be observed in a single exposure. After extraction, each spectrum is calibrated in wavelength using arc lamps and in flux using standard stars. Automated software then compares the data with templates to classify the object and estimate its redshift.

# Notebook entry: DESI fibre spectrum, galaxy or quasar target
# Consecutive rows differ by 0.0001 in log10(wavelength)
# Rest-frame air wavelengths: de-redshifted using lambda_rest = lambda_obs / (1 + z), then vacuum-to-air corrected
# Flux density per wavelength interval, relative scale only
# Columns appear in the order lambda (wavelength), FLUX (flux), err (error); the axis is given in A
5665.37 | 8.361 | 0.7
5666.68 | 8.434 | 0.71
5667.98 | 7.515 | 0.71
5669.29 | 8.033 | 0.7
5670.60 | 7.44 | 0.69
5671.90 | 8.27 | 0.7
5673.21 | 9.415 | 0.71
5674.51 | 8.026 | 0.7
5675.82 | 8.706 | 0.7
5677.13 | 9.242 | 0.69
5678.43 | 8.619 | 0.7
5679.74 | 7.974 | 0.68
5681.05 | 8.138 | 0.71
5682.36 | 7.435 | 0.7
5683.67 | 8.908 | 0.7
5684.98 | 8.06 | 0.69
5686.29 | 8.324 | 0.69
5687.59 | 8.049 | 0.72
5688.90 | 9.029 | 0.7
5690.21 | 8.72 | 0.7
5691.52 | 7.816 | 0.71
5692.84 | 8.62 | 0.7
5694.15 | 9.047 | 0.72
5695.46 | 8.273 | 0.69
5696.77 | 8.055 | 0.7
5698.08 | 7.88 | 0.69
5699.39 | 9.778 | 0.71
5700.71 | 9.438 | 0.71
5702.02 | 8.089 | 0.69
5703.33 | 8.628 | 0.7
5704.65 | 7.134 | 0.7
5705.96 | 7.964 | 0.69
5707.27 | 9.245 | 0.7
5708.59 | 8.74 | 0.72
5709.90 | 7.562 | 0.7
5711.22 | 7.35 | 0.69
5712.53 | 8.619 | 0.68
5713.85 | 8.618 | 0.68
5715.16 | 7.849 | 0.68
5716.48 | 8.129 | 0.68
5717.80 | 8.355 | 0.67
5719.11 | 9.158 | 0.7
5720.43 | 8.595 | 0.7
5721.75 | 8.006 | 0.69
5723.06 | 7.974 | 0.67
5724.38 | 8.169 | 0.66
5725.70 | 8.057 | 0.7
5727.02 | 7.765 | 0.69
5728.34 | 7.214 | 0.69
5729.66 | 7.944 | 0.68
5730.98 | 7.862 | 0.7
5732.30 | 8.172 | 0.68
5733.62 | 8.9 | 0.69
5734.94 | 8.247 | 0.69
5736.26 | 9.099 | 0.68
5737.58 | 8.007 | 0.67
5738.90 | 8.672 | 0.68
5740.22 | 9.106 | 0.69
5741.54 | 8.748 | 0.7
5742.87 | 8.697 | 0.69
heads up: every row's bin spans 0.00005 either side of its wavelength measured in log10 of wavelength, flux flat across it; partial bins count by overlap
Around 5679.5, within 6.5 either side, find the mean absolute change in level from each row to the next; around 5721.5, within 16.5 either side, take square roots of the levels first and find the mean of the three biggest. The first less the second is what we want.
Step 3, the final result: -2.24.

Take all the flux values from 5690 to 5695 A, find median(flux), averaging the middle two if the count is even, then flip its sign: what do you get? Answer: -8.67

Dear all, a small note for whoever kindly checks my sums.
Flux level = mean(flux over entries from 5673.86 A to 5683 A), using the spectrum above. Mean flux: 8.31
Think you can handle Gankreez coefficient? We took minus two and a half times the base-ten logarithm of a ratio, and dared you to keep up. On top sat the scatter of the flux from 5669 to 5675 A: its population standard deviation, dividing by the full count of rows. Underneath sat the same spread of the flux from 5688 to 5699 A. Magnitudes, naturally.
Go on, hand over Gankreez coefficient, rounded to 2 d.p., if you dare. -0.37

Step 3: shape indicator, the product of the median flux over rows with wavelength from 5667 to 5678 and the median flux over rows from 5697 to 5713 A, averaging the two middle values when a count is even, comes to 68.1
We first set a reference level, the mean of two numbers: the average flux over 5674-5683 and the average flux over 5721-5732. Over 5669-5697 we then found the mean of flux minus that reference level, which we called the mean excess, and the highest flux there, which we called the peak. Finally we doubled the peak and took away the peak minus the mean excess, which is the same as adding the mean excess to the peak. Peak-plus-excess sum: 9.7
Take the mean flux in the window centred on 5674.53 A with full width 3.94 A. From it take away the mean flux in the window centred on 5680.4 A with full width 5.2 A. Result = 0.7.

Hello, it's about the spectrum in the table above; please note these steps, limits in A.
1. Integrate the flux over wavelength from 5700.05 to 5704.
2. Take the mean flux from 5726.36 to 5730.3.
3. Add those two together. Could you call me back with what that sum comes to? 42.0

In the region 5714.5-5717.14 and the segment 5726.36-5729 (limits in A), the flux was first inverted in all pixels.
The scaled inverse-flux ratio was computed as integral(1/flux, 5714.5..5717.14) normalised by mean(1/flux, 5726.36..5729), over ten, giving 0.247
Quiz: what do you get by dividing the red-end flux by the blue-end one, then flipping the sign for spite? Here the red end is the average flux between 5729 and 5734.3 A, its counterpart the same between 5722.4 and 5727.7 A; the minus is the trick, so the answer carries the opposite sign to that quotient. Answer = -1.03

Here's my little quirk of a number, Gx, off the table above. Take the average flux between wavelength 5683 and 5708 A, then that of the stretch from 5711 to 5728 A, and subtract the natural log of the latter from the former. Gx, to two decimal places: 6.37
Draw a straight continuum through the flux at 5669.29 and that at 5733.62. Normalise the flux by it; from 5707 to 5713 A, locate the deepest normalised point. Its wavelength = 5711.22 A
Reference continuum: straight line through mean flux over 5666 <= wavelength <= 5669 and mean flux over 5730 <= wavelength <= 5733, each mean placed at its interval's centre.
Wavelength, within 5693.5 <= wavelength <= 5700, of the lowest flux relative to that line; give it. 5698.08 A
